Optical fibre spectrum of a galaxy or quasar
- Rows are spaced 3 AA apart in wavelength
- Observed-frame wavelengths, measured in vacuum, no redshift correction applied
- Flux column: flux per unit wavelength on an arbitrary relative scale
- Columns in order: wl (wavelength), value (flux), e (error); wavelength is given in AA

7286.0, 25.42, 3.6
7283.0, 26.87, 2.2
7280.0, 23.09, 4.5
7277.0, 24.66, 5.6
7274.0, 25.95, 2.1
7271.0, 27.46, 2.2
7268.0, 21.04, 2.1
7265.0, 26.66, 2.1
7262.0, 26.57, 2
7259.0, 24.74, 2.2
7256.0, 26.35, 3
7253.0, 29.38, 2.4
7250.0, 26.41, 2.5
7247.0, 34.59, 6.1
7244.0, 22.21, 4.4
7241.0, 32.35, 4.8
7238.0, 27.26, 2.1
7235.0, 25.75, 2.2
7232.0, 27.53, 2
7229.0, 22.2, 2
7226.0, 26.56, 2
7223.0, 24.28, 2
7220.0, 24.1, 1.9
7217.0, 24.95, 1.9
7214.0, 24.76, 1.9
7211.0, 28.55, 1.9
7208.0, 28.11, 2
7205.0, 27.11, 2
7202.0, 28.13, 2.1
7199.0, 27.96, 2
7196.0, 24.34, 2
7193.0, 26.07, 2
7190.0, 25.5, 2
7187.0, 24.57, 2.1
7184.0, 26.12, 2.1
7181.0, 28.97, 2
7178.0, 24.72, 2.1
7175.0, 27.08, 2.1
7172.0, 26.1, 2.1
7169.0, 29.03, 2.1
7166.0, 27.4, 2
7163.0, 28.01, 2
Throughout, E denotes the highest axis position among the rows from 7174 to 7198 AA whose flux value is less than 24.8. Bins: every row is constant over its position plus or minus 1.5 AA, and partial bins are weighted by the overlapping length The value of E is 7196.0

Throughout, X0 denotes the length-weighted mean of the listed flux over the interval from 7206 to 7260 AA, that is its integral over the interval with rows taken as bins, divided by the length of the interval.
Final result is 26.7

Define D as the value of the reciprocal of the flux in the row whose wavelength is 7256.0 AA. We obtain 0.038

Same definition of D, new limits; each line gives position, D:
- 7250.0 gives 0.038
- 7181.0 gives 0.035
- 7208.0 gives 0.036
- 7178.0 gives 0.040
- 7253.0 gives 0.034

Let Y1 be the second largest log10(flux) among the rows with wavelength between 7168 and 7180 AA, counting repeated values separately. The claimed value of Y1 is 1.433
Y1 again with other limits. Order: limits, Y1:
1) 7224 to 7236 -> 1.424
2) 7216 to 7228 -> 1.397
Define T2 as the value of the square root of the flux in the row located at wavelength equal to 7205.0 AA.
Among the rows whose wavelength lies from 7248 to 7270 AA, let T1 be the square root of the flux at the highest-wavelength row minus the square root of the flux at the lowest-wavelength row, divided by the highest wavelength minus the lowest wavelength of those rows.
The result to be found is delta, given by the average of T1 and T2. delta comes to 2.59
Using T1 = -0.031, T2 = 5.21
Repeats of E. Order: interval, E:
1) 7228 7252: 7244.0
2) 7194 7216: 7214.0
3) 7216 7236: 7229.0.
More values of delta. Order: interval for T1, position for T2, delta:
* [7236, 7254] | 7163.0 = 2.65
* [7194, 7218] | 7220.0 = 2.46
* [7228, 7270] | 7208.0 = 2.65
